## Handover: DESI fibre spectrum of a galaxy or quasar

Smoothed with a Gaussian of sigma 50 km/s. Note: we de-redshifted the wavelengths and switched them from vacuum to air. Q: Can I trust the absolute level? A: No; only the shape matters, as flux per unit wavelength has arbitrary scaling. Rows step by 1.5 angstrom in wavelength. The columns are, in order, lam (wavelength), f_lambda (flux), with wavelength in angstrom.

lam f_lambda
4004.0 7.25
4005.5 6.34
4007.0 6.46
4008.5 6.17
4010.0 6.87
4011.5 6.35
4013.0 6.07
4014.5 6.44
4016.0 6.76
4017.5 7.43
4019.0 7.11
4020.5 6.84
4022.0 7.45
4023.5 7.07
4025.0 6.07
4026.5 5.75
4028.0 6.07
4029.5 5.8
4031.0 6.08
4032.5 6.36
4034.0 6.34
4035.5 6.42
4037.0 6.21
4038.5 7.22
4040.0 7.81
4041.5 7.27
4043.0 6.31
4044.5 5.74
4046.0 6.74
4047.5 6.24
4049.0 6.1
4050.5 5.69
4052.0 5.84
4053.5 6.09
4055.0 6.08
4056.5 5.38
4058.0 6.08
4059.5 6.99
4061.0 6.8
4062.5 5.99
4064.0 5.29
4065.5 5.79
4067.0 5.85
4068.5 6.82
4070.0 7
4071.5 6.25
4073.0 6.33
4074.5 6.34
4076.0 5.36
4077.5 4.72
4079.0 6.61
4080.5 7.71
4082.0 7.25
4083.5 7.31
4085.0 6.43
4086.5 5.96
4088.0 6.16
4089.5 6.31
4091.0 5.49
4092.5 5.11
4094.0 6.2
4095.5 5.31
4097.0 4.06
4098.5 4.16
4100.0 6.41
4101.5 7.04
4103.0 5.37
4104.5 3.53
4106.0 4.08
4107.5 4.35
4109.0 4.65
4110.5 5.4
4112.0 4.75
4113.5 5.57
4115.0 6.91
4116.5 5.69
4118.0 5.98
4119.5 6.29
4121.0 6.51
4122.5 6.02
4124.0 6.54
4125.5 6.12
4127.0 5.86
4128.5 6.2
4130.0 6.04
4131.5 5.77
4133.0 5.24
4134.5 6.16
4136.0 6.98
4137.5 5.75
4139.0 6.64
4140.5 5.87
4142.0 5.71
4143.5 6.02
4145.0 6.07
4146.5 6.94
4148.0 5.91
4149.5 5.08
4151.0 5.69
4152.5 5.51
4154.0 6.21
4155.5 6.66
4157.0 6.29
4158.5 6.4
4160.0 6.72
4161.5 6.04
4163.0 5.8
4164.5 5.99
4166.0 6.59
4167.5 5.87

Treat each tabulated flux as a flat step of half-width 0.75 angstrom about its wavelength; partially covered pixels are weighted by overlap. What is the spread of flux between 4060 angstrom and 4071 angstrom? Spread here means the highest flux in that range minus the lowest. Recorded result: 1.7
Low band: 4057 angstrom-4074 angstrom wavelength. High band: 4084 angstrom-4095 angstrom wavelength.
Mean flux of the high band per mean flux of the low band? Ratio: 0.95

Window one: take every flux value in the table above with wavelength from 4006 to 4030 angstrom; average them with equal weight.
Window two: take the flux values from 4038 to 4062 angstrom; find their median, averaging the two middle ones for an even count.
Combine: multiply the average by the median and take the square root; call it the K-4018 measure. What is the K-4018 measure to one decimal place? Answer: 6.4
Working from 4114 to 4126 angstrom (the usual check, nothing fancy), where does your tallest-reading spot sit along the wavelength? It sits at 4115.0 angstrom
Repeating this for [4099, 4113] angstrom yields 4101.5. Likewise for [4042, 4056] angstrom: 4046.0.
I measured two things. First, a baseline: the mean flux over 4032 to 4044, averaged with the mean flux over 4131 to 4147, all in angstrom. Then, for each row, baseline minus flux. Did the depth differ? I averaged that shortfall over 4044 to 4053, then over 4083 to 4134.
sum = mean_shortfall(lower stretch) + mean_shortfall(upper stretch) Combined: 1.1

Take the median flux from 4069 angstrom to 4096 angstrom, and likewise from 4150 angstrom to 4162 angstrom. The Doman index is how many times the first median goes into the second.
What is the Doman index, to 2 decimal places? 1.00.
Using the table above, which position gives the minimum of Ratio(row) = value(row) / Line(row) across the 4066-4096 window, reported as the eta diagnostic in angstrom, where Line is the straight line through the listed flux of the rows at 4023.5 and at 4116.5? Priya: 4077.5 angstrom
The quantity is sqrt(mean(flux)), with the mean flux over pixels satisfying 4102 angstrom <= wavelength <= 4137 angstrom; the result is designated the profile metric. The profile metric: 2.38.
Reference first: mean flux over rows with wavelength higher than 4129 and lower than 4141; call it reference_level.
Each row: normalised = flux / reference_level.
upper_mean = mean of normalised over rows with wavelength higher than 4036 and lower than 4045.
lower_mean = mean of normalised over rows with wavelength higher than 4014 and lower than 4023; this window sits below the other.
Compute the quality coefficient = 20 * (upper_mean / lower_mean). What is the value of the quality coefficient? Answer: 19.3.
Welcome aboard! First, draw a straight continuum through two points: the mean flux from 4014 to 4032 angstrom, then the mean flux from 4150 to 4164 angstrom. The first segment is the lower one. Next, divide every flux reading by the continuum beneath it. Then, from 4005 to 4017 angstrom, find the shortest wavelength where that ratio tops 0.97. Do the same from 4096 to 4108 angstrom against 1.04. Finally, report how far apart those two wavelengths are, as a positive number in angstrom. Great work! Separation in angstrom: 94.5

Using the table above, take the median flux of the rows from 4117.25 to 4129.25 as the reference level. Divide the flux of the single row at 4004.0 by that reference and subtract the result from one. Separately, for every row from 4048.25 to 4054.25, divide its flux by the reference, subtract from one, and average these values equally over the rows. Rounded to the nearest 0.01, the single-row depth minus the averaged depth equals -0.21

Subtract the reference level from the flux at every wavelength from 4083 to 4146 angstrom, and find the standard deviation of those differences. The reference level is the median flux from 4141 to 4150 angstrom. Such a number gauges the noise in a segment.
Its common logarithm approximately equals -0.07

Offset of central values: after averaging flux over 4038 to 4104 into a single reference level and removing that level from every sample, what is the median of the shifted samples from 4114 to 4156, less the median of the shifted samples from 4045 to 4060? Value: -0.1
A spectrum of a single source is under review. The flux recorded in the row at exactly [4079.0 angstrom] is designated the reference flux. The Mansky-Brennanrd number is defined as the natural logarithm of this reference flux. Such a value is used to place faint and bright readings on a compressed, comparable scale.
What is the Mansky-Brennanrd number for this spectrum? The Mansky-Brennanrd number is 1.89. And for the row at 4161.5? 1.80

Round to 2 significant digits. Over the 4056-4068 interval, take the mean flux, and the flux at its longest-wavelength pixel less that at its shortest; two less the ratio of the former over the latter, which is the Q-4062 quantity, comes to -11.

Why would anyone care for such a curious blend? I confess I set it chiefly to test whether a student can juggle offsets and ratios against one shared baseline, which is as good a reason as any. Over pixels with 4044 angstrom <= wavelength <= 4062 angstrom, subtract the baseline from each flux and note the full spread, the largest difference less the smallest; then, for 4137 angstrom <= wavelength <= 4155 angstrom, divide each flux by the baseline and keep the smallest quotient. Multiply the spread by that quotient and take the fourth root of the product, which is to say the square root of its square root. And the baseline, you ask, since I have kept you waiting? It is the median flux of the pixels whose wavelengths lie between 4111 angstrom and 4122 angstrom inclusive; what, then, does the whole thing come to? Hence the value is 1.08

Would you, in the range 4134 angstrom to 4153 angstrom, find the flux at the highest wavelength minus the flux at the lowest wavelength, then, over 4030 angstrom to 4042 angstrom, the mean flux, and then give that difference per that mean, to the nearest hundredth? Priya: -0.10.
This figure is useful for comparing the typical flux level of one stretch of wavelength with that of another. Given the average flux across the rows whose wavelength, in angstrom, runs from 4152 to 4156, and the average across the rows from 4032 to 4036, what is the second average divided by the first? 1.04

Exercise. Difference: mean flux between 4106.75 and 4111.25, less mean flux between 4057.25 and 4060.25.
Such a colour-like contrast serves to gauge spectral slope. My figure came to -1.7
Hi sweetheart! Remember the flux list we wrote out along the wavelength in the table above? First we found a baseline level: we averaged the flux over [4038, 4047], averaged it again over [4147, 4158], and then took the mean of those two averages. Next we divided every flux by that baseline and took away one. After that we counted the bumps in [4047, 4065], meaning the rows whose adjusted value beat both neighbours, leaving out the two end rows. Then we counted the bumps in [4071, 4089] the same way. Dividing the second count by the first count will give 1.5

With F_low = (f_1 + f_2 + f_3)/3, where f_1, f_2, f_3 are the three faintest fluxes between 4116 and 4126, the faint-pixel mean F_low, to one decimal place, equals 5.9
